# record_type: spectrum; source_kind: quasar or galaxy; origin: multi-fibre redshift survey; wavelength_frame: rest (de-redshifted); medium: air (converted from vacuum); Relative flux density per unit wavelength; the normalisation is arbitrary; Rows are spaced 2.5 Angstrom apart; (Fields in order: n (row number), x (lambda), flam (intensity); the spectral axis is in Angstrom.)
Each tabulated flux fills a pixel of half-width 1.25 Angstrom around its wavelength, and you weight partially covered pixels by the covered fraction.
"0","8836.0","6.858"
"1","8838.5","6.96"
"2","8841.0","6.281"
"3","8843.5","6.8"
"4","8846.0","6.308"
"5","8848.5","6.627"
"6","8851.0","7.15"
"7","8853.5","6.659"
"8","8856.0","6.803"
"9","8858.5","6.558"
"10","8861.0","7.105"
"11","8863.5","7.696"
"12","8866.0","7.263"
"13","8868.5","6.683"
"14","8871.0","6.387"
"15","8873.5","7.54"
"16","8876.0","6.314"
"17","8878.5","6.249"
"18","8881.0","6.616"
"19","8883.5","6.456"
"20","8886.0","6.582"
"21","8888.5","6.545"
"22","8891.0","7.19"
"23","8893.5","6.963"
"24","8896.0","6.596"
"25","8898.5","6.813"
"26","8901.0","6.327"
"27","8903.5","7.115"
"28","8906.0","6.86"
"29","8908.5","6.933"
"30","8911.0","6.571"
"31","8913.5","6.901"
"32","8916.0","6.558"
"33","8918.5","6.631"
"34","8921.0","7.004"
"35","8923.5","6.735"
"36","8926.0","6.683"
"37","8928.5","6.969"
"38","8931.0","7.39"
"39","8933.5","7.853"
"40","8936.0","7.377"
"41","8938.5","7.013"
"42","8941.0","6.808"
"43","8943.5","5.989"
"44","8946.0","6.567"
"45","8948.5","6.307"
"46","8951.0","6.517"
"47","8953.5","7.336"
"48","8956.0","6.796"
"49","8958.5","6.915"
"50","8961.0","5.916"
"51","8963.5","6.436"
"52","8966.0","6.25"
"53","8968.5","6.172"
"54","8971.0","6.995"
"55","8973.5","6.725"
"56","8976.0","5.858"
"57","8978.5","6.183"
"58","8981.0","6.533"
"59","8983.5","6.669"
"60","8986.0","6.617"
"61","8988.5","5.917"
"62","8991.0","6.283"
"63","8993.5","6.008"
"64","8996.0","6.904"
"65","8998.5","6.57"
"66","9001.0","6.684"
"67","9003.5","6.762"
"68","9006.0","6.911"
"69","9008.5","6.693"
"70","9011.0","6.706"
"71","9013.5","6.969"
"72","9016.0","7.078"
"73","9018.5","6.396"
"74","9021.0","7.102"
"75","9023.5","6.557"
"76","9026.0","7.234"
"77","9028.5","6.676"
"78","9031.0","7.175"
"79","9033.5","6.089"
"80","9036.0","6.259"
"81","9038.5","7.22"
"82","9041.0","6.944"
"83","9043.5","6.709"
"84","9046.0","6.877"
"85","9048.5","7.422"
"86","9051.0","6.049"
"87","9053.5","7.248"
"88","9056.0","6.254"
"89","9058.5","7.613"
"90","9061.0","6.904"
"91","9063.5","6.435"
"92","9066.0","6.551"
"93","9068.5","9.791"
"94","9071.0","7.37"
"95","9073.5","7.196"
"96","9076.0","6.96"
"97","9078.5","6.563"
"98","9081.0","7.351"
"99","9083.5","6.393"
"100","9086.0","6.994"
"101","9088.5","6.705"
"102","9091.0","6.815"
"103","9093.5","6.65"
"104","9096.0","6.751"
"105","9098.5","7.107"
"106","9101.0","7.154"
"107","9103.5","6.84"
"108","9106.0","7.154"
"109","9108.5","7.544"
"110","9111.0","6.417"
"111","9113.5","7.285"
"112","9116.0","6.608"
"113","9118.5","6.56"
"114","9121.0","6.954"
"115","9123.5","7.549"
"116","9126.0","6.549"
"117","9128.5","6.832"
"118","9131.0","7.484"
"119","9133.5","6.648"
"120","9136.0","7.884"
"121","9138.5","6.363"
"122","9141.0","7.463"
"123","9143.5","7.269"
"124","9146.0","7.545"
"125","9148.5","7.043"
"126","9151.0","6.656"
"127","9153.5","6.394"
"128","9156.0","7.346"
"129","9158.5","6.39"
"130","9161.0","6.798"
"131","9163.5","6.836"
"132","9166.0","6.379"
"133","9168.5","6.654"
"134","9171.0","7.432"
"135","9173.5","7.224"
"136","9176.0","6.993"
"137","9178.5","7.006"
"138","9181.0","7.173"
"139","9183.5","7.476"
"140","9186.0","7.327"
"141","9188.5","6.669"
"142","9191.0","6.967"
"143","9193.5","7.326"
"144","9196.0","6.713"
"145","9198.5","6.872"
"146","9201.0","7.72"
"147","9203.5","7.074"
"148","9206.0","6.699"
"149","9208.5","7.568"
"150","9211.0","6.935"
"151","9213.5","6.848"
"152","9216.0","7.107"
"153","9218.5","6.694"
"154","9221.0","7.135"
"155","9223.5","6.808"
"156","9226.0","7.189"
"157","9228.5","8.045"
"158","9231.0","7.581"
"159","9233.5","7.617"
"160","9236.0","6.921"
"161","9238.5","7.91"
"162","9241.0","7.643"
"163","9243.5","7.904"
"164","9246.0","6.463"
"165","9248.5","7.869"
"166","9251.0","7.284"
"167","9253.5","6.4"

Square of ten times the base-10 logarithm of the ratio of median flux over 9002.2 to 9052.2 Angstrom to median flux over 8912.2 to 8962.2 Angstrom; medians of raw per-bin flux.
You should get 0.00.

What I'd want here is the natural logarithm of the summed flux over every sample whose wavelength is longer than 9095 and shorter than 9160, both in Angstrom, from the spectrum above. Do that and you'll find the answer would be 5.20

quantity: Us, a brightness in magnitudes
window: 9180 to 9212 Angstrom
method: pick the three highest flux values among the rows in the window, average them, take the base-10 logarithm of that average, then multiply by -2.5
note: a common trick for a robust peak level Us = -2.20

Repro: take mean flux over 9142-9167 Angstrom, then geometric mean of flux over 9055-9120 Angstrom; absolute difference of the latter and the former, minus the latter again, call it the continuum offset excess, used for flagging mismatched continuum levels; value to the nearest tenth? -6.9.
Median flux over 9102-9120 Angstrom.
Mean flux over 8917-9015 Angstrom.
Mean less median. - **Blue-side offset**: -0.18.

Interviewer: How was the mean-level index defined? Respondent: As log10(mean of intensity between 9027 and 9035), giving 0.823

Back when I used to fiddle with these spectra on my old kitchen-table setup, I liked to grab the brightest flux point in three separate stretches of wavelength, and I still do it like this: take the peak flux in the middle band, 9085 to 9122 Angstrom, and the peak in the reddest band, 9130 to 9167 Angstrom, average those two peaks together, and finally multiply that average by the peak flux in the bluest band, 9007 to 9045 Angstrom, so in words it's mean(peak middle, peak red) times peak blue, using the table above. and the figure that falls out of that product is 55.8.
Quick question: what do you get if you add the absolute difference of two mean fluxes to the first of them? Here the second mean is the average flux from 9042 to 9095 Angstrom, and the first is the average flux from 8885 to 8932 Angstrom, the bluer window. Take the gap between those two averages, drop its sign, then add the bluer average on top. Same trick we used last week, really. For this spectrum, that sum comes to 6.99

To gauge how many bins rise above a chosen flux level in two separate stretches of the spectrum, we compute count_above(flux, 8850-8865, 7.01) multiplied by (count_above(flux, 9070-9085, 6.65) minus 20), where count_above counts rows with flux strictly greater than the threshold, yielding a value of -48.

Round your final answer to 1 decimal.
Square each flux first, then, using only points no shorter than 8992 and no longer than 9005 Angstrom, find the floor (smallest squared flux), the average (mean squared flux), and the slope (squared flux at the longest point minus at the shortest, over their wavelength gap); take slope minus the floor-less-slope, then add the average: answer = 9.3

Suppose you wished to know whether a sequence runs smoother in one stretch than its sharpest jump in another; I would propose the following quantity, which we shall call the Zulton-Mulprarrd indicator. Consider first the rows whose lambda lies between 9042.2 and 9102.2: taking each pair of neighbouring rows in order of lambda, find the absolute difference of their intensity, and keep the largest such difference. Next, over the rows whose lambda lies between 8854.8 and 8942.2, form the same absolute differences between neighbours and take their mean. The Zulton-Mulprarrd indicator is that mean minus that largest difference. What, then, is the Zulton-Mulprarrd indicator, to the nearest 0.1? -2.9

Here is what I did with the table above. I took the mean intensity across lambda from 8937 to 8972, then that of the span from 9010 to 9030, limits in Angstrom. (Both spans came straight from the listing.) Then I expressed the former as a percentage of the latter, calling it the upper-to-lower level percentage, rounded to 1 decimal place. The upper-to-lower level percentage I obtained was 96.1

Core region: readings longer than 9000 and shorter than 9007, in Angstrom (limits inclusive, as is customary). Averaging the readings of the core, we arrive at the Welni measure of 6.8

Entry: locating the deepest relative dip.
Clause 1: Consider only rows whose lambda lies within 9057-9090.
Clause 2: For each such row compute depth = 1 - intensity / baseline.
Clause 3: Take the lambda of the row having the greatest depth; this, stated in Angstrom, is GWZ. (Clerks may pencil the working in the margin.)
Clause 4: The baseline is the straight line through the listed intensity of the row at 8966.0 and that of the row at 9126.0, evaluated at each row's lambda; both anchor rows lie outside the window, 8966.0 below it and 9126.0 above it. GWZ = 9083.5 Angstrom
